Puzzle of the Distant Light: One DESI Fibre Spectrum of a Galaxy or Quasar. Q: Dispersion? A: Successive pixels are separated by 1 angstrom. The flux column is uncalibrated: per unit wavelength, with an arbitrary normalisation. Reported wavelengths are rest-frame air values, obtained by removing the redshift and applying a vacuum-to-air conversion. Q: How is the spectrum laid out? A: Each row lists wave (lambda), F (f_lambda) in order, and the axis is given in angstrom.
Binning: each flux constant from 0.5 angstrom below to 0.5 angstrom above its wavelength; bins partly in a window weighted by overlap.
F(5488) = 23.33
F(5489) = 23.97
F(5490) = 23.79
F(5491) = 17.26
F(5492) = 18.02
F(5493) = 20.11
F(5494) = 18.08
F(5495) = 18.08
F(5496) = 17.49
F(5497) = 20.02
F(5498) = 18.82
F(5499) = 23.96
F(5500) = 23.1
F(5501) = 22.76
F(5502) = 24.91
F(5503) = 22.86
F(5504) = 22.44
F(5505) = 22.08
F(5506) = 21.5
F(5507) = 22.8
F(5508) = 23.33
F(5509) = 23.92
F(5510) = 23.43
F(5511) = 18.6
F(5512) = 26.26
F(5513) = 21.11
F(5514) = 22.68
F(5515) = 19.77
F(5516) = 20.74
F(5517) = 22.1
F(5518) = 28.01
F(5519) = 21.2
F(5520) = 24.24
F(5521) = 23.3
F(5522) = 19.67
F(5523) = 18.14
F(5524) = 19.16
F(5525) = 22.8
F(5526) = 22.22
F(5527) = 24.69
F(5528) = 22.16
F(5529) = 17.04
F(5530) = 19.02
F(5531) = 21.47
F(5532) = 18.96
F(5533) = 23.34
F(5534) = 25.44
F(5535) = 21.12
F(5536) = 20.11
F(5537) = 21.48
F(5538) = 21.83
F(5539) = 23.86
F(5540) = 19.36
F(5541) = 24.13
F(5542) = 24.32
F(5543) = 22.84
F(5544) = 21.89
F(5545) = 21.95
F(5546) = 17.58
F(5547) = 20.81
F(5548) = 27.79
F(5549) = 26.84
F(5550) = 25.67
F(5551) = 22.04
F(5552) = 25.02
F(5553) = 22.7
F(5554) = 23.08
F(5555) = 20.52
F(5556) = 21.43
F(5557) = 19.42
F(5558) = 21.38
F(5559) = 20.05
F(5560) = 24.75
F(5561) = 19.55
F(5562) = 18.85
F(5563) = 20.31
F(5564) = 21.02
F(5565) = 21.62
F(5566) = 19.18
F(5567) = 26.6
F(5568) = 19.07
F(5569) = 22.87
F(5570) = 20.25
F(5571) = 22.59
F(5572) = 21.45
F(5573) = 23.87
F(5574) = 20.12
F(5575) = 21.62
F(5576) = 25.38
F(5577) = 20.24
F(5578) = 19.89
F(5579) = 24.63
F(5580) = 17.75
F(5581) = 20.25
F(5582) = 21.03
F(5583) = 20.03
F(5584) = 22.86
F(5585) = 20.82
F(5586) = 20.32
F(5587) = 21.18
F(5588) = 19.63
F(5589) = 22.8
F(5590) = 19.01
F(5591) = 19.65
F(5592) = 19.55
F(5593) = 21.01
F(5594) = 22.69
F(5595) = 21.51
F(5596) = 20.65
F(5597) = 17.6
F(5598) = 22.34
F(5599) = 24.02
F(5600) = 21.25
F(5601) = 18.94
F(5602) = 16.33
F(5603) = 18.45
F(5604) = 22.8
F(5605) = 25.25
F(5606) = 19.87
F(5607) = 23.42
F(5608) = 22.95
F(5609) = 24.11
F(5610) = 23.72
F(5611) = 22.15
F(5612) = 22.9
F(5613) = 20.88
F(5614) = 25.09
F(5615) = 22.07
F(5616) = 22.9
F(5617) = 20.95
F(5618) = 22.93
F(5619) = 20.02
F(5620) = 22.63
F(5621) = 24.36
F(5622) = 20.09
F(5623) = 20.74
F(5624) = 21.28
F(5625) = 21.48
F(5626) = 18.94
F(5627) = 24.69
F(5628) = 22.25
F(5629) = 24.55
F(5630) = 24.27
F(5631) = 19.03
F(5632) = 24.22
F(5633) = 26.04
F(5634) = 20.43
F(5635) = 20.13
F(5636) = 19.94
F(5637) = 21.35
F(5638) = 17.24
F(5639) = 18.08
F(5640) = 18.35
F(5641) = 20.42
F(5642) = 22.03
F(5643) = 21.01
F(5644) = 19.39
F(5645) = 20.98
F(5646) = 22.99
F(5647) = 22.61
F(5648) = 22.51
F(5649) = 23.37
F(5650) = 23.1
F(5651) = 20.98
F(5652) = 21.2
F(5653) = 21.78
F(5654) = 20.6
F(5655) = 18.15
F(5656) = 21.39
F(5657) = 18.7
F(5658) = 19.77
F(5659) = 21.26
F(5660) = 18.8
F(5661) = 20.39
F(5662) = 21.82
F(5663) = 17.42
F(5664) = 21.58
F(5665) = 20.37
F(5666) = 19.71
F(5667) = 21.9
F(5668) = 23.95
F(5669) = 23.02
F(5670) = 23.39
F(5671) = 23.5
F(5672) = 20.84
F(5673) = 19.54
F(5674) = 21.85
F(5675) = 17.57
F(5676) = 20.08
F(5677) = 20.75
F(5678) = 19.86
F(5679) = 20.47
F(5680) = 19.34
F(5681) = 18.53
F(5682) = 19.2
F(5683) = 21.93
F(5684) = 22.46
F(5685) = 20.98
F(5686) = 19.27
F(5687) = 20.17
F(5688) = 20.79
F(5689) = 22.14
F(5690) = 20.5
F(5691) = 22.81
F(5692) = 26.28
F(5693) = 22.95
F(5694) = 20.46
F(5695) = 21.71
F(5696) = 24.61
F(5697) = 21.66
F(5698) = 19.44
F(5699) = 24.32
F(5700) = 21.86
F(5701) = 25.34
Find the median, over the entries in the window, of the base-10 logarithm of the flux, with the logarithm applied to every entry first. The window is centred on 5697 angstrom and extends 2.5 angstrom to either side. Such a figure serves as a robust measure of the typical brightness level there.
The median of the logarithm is 1.34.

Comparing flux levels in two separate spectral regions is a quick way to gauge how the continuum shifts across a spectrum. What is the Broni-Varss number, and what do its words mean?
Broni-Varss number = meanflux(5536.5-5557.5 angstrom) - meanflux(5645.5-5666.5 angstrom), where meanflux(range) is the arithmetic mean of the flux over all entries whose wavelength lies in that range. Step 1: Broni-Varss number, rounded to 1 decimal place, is 1.7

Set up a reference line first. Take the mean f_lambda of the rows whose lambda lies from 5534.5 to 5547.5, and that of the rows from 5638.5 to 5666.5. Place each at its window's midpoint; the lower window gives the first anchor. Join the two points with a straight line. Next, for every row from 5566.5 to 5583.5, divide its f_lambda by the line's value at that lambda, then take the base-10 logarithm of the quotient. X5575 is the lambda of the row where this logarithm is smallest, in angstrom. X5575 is 5580 angstrom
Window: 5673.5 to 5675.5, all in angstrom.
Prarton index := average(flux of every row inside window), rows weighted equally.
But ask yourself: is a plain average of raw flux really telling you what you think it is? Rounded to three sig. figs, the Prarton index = 19.7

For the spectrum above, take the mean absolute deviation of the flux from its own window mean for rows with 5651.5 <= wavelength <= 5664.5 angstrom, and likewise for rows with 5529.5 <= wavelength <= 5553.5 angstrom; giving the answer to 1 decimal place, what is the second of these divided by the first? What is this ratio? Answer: 1.6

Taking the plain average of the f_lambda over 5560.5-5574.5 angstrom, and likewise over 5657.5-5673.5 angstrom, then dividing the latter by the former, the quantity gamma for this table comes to 0.99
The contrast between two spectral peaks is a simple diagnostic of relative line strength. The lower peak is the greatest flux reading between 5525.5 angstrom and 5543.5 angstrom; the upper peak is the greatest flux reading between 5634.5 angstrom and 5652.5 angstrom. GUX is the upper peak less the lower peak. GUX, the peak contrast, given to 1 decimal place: -2.1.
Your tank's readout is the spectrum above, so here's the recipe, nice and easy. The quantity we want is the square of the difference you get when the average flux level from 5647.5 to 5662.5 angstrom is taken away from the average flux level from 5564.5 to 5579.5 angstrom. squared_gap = 1.1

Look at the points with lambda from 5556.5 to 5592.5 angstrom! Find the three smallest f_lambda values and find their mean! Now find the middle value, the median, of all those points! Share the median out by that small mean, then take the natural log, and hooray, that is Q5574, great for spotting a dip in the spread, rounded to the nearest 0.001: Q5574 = 0.092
